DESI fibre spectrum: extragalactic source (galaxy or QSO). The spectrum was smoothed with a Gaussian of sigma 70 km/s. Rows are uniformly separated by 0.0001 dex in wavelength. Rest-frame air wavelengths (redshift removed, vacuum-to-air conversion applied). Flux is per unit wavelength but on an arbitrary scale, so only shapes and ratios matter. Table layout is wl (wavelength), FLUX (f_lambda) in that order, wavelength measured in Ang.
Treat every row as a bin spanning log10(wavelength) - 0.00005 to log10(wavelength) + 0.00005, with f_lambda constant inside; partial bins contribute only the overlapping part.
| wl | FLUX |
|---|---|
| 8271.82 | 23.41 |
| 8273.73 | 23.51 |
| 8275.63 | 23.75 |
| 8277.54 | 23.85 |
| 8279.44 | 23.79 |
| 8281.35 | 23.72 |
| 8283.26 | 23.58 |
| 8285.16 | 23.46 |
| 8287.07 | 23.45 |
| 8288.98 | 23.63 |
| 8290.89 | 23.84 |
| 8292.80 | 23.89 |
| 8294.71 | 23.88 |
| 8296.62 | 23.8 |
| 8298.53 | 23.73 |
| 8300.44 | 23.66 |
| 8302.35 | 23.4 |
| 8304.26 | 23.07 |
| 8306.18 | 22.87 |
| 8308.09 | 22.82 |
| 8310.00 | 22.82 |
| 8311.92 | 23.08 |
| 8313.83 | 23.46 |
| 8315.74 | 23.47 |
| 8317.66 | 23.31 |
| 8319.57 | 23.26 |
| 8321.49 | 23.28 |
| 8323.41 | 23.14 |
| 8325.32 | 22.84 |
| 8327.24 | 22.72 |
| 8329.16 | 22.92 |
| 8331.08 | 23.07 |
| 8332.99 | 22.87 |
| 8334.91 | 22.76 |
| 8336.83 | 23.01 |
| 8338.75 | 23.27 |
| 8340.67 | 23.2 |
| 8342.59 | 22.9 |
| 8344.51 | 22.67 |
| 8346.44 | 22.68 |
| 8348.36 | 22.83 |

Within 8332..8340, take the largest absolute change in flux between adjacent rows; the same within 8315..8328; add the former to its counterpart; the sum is 0.56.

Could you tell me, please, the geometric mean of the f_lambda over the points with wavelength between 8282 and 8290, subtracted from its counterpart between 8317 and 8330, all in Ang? -0.46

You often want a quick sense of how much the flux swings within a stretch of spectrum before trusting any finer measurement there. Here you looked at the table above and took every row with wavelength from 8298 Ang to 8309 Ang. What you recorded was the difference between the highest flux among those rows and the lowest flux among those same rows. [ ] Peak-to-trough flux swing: 0.9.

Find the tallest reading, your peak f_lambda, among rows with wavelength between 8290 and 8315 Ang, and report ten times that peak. 239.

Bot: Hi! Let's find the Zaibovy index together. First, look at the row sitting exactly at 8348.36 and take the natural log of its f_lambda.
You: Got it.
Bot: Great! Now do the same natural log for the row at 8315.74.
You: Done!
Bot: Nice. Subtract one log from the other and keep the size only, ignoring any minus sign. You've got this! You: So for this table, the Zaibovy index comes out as 0.028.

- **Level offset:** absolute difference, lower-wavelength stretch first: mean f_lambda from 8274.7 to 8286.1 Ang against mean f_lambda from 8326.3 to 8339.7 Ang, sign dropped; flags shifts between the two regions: 0.75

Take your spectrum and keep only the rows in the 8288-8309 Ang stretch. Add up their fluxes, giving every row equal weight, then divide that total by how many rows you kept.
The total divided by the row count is 23.5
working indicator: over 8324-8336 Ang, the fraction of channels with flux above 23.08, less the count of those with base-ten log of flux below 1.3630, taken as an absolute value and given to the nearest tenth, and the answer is 5.0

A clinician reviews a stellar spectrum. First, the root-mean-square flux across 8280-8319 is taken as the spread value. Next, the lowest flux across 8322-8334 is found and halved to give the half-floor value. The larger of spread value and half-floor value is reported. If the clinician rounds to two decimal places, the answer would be 23.45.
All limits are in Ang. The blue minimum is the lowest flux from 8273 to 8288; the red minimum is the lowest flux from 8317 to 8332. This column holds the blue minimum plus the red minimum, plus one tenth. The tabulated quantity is 46.3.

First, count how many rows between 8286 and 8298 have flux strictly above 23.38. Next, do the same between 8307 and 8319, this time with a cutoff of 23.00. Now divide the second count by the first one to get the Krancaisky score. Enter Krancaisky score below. 0.67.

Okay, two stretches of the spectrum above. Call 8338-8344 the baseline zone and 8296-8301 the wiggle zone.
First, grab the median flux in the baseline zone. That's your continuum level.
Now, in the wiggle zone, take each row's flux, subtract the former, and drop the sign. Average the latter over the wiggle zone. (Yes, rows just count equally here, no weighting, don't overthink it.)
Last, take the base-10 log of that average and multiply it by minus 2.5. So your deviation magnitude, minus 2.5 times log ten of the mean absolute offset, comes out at 0.69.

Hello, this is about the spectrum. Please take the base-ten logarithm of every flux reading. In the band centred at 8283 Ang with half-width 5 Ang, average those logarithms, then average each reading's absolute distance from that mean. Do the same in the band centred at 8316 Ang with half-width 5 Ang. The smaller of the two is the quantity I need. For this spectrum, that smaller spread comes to 0.0022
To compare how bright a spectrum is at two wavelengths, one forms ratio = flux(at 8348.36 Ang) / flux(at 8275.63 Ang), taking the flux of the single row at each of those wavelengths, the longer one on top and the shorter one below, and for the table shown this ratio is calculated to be 0.96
